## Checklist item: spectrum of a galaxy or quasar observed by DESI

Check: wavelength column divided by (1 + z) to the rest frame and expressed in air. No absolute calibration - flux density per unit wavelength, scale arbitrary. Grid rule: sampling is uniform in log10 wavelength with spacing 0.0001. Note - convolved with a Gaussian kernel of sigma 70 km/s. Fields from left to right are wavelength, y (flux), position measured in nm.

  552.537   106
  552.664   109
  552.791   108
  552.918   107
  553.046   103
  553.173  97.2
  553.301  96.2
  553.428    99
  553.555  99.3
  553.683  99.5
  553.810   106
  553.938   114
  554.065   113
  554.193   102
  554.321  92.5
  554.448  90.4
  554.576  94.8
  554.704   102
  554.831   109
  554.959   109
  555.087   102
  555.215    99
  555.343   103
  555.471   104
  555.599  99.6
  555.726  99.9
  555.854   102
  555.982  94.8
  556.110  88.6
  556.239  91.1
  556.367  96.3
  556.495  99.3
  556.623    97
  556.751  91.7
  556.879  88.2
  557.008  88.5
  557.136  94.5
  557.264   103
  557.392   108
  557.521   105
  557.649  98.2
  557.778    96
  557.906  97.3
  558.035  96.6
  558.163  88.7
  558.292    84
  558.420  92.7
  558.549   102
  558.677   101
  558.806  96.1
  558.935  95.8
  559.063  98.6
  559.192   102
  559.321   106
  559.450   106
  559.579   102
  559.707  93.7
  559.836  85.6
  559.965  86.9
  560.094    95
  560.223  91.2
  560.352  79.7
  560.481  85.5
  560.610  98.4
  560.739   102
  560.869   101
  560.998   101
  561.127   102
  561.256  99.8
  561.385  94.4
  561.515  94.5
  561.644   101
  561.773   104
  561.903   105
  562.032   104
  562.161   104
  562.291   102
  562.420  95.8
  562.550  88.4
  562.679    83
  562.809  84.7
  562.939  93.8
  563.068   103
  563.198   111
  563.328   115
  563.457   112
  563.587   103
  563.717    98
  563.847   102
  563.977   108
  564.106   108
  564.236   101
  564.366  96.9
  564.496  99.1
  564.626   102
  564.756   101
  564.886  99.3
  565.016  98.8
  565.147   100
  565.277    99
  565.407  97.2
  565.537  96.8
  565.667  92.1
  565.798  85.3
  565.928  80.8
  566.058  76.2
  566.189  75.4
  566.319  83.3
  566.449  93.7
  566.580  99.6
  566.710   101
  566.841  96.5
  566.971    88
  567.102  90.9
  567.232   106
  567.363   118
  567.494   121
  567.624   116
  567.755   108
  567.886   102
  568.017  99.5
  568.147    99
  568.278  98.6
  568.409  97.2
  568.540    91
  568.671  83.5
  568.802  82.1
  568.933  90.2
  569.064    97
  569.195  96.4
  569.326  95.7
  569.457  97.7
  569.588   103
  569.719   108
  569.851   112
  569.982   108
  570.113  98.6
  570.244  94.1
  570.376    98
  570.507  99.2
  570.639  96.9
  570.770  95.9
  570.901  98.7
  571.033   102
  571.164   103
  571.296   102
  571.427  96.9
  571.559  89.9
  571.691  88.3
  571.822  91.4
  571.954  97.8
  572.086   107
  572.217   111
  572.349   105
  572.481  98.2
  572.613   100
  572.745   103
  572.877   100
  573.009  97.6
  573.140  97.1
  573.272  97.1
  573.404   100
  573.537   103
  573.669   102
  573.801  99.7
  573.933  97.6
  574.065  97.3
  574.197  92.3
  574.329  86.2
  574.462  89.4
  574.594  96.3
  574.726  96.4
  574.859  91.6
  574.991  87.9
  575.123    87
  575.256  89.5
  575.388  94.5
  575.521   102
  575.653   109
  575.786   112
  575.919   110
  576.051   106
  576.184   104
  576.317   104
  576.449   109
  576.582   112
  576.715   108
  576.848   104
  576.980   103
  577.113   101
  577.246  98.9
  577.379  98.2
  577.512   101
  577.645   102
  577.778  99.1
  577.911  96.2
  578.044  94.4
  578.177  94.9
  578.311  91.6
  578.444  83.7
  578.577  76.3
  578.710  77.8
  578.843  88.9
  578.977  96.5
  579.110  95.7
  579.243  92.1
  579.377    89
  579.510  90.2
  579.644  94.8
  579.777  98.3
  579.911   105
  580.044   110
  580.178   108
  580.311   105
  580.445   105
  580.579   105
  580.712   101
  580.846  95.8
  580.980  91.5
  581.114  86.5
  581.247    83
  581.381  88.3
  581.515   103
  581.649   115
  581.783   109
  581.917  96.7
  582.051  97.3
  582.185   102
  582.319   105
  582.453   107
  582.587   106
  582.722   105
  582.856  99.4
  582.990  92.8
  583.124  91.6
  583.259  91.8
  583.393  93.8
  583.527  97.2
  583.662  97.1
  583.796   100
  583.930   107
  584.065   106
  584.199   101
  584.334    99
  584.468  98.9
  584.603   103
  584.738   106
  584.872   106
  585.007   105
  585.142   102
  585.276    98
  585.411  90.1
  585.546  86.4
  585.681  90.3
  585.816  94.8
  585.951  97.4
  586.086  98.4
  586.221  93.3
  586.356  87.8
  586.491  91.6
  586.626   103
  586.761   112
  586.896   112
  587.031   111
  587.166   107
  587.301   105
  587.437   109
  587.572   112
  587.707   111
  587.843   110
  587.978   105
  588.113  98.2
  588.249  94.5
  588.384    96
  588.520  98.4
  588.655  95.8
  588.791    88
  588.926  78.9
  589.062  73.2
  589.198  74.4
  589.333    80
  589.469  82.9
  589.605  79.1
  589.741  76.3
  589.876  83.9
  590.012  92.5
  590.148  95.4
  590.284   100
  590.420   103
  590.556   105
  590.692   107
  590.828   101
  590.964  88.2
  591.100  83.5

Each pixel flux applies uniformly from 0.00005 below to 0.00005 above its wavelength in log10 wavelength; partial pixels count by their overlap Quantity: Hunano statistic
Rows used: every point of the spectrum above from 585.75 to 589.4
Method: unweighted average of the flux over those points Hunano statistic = 97.7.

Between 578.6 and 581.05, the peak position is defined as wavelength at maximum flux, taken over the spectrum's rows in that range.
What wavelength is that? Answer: 580.044 nm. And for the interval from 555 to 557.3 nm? 555.471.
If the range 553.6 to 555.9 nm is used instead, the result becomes 553.938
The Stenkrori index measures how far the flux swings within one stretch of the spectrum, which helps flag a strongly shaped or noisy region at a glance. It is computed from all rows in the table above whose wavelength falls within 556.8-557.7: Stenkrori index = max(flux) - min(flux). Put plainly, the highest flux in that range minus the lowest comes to 20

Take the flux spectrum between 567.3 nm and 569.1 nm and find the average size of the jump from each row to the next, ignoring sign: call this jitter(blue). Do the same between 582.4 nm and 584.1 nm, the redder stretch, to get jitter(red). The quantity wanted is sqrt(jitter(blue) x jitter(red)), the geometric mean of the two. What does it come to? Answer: 3.4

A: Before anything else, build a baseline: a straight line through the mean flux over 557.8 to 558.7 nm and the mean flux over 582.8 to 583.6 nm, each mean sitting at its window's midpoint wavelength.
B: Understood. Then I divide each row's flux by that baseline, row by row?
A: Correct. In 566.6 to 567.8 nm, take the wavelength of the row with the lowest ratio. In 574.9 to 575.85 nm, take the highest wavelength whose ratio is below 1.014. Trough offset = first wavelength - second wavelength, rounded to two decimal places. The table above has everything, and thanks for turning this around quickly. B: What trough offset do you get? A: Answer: -8.42 nm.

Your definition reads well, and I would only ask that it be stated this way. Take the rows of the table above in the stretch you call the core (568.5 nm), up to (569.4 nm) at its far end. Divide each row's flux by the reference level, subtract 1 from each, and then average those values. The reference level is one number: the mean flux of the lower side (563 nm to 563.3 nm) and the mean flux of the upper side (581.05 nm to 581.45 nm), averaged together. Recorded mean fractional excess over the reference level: -0.06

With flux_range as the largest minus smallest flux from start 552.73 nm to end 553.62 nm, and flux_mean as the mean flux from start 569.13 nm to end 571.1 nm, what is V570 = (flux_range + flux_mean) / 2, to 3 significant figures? 56.0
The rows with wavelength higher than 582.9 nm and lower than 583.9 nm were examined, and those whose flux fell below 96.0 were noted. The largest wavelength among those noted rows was 583.393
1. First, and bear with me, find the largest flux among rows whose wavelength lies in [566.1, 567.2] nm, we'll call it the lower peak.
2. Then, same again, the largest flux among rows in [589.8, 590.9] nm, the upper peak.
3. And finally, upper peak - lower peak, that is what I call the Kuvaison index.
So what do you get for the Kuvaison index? 6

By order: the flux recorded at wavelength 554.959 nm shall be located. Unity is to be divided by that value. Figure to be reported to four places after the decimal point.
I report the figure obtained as 0.0092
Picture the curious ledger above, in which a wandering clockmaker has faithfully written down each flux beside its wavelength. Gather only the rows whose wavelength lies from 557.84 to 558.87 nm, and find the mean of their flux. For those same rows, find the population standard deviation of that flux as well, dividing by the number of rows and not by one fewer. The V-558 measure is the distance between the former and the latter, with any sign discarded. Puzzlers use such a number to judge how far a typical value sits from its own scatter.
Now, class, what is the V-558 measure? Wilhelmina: 89.1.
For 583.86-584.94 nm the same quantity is 100.2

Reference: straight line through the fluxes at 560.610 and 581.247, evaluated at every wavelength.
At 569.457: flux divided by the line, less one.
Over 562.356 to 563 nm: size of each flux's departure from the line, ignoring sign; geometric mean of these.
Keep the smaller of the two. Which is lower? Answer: 0.064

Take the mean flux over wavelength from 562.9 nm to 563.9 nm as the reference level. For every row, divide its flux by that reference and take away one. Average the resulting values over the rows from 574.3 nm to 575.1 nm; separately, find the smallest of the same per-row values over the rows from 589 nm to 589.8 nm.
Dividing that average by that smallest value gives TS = 0.43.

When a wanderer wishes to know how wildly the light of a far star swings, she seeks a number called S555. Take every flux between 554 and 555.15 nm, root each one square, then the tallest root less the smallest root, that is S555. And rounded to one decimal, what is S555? 1.1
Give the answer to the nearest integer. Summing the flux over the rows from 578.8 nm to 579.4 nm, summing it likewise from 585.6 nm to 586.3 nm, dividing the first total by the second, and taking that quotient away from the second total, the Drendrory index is 473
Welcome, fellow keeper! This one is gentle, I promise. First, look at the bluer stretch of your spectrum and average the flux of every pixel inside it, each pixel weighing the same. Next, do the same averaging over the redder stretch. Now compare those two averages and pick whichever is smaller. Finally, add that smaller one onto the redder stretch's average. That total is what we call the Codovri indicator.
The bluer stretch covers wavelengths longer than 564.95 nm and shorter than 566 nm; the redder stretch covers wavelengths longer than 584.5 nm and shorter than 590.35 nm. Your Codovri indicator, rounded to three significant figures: 190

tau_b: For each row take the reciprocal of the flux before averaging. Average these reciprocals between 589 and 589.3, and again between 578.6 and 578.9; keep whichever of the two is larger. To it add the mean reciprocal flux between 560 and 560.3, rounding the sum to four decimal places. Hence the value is 0.0243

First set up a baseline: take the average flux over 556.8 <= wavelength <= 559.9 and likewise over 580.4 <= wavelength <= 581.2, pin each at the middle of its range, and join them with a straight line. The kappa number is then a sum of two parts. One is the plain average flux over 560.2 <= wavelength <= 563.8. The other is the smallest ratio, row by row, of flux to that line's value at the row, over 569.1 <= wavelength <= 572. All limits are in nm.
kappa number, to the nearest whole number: 99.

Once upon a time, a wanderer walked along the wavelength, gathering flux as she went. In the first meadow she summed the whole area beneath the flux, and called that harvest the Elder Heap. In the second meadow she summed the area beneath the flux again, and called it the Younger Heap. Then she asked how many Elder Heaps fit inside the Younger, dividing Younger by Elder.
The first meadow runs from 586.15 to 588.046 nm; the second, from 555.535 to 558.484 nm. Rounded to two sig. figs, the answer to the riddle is 1.4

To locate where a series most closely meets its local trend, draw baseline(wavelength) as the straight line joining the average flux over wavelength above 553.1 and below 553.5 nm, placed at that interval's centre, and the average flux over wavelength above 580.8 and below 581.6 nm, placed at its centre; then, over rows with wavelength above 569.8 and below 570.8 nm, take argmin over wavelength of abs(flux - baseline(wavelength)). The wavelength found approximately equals 570.244 nm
